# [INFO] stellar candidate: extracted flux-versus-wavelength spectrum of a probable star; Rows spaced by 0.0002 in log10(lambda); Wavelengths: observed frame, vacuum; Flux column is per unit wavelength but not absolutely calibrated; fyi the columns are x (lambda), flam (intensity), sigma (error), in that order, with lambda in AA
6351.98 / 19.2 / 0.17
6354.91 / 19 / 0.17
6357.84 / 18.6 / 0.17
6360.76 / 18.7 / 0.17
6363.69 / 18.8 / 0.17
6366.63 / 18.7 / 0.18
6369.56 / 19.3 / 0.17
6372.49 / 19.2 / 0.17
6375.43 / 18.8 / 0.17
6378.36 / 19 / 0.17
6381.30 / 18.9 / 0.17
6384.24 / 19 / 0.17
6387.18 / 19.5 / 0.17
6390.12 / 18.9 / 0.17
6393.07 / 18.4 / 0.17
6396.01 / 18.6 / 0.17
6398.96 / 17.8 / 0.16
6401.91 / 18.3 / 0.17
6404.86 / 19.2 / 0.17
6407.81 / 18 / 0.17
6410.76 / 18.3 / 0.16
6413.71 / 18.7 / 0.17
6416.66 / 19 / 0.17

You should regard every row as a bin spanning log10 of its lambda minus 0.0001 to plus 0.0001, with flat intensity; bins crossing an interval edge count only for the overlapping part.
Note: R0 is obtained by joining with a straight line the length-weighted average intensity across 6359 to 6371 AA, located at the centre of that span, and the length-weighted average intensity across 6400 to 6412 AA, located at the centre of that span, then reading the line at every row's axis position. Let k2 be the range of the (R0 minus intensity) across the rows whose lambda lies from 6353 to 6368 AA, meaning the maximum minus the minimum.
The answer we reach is 0.4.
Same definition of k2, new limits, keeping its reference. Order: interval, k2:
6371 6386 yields 0.4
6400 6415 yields 1.2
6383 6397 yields 1.0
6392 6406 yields 1.5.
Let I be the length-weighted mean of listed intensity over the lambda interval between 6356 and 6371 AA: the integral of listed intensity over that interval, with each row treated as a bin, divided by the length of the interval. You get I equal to 18.8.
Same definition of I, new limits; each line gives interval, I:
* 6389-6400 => 18.4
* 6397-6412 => 18.3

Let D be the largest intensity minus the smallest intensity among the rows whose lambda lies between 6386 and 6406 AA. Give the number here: 1.70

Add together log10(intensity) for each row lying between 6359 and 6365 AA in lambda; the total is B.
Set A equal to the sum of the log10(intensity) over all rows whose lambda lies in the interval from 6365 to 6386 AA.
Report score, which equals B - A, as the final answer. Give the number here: -6.4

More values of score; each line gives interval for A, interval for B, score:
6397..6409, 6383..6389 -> -2.5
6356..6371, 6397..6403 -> -3.9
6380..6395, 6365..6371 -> -3.8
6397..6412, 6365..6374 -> -2.5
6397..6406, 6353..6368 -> 2.6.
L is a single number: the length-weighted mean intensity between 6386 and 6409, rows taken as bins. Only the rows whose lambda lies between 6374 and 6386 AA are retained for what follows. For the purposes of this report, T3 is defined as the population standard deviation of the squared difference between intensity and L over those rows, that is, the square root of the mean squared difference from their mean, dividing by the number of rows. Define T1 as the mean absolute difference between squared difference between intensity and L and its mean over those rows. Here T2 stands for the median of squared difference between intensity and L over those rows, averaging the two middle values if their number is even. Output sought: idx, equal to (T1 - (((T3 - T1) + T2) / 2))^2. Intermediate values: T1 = 0.05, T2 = 0.14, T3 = 0.05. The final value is 0.000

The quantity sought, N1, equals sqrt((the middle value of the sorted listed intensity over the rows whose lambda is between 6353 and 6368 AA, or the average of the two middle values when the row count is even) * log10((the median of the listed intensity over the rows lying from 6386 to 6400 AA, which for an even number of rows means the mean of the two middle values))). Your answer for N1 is 4.87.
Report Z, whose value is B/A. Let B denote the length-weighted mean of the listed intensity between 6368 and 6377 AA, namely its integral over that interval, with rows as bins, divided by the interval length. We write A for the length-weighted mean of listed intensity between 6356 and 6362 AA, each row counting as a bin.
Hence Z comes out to 1.02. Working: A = 18.7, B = 19.1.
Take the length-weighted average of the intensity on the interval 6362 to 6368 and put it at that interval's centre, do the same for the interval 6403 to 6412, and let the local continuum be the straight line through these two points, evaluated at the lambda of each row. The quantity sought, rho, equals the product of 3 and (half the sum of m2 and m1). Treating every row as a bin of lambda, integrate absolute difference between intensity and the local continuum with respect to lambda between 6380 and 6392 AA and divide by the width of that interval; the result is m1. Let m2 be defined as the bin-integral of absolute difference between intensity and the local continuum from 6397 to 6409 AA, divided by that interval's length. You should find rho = 1.46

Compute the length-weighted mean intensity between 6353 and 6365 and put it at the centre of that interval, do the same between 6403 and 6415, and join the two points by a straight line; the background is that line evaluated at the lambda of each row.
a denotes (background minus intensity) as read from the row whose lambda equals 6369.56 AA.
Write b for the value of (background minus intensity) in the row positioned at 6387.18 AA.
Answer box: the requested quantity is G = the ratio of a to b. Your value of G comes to 0.7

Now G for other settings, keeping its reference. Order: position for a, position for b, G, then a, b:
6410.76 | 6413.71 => -1.3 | 0.2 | -0.18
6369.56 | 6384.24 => 1.7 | -0.6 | -0.33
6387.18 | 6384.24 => 2.5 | -0.8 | -0.33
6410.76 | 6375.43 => -2.7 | 0.2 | -0.09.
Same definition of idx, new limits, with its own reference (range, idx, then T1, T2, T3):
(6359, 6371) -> 0.024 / 0.19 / 0.03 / 0.22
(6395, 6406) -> 0.011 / 0.23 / 0.23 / 0.24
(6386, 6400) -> 0.071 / 0.33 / 0.10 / 0.34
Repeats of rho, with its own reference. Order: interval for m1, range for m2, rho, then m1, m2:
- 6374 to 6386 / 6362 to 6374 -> 0.89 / 0.30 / 0.30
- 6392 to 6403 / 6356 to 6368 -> 0.57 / 0.30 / 0.08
